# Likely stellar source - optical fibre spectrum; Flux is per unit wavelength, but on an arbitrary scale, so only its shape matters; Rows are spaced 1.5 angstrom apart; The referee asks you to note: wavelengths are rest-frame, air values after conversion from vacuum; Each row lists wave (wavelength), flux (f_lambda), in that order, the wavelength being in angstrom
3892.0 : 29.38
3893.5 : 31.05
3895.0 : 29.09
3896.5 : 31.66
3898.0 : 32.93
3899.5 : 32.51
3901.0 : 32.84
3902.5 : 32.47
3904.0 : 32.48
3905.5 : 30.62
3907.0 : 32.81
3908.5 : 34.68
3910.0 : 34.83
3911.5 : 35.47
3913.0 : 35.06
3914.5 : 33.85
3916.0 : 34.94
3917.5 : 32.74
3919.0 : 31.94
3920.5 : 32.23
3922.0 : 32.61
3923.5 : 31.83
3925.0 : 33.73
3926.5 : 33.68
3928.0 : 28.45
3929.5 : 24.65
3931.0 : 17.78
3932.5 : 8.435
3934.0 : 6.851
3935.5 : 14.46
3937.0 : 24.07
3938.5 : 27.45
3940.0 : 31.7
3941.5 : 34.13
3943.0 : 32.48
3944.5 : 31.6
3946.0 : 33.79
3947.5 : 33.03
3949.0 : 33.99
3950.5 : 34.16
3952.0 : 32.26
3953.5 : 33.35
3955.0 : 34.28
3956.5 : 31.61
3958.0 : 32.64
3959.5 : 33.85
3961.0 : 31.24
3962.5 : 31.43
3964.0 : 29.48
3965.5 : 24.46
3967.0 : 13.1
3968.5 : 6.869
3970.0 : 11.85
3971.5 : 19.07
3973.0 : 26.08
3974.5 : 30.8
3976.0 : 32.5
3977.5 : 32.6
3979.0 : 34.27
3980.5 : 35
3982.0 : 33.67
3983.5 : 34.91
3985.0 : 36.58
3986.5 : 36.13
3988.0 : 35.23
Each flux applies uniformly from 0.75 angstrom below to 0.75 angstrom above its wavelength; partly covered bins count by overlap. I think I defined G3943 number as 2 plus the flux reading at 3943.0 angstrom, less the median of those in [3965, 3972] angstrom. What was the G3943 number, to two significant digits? 21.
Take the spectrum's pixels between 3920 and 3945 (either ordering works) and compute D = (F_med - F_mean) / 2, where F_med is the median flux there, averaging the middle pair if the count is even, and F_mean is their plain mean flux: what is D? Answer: 2.7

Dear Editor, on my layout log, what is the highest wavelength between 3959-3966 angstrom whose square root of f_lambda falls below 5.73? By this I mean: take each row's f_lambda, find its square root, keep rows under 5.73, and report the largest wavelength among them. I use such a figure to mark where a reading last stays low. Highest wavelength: 3965.5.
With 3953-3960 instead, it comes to 3958.0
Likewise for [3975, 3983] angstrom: 3977.5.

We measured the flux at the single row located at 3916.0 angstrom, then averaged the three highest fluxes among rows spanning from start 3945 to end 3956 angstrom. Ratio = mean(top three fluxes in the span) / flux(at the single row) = 0.977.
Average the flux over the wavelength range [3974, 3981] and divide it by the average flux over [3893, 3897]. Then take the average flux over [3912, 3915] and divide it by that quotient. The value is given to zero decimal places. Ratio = 32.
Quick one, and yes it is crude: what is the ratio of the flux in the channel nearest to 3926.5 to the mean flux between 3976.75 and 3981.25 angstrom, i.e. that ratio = 0.99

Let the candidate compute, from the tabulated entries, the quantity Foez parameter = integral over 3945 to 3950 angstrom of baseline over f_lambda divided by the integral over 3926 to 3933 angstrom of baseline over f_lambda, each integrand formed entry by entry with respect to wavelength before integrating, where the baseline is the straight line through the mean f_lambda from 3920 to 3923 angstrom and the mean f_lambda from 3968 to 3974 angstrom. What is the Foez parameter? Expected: 0.3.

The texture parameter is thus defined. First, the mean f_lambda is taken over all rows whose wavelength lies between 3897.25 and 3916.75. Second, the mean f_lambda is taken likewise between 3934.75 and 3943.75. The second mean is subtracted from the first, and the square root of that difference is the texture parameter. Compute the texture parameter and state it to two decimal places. 2.47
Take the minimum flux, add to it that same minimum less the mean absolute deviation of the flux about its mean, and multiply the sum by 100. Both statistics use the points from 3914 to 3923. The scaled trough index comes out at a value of 6298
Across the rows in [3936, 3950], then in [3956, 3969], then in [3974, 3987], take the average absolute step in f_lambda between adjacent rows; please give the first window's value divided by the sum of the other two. 0.43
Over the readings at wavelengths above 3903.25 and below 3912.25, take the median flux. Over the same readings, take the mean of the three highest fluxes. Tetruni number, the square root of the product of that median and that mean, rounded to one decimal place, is 34.4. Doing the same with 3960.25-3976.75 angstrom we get 28.8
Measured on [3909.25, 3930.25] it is 34.2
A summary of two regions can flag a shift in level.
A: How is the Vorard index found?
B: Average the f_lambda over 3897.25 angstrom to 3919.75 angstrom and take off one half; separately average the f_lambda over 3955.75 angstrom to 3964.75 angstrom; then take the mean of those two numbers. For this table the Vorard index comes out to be 32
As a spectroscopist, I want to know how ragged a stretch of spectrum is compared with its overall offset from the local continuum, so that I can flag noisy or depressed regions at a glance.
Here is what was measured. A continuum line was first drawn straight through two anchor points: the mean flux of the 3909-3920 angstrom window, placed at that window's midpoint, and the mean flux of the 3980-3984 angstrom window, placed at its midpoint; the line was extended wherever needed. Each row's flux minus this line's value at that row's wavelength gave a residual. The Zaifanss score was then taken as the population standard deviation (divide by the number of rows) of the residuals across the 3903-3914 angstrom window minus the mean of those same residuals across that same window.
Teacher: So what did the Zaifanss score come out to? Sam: 2.0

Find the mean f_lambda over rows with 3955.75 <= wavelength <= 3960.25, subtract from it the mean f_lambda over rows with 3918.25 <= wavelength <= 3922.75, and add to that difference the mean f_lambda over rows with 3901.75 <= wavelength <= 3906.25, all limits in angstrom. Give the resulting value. 32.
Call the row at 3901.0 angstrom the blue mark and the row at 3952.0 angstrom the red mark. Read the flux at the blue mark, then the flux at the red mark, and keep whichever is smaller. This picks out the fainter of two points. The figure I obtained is 32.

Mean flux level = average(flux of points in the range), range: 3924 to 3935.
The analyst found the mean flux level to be 22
